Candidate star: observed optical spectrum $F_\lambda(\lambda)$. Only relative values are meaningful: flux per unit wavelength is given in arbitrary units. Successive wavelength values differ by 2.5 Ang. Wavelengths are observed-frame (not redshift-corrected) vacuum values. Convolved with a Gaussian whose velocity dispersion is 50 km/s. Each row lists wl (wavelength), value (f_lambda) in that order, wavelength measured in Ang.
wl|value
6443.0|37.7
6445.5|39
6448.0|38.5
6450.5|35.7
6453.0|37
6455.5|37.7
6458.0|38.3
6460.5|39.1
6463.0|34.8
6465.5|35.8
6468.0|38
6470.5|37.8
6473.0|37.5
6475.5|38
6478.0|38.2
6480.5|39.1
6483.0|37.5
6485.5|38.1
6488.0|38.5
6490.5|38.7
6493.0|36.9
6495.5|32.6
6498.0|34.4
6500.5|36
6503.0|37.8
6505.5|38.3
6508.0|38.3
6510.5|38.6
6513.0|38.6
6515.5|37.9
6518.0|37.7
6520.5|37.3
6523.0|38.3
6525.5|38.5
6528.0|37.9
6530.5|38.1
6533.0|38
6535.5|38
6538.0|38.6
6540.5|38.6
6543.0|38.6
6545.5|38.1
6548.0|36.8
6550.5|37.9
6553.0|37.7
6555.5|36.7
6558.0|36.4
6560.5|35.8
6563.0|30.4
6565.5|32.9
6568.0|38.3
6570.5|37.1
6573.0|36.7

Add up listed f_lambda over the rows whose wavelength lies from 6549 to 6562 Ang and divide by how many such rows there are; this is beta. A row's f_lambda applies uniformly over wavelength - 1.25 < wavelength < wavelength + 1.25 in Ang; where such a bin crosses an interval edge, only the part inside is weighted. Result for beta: 36.9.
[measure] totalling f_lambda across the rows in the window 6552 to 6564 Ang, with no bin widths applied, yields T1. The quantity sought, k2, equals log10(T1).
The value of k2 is 2.248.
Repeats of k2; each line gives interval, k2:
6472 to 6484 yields 2.279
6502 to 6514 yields 2.282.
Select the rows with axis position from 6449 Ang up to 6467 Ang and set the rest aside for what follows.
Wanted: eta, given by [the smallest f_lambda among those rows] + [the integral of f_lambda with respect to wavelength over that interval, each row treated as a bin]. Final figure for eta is 700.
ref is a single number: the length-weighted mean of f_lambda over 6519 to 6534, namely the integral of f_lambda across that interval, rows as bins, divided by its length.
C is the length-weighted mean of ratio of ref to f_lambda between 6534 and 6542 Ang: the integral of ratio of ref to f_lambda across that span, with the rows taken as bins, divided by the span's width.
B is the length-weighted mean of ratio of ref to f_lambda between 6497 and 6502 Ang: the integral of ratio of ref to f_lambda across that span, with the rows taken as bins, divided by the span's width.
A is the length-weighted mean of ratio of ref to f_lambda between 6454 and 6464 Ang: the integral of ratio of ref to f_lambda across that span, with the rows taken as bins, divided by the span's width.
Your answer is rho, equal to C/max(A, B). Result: 0.921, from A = 1.01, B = 1.08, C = 0.99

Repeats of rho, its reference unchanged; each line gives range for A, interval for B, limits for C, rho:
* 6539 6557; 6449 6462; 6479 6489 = 0.979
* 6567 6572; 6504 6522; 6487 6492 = 0.976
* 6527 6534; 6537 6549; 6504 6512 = 0.990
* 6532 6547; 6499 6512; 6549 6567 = 1.070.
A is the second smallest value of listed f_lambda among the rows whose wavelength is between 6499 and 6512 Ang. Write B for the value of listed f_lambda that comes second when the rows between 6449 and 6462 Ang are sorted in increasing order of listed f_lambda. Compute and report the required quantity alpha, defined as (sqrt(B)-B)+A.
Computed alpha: 6.9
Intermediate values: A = 37.8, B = 37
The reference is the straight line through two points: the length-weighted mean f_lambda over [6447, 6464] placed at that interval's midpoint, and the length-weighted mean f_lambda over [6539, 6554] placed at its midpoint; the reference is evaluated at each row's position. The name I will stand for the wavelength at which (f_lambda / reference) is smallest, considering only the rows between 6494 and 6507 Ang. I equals 6495.5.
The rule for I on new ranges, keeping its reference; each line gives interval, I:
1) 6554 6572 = 6563.0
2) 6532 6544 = 6535.5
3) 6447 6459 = 6450.5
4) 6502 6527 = 6520.5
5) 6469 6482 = 6473.0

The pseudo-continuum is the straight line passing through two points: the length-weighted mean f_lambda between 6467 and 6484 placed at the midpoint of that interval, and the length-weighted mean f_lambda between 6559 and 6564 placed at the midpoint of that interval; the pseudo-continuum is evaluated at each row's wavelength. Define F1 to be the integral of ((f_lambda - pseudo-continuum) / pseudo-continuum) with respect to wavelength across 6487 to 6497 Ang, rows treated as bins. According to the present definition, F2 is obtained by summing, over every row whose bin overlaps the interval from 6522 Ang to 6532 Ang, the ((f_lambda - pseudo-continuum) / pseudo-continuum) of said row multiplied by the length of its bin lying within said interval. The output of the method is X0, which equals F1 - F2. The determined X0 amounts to -1.0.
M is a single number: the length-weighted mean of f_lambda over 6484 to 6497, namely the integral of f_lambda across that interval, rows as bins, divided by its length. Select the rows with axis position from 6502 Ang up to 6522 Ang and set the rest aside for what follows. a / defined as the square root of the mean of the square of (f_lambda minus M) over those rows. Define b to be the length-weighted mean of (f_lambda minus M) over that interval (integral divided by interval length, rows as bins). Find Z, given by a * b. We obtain 1.4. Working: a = 1.22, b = 1.15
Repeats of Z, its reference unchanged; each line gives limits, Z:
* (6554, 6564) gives -6.4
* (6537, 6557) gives 1.1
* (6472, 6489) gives 1.6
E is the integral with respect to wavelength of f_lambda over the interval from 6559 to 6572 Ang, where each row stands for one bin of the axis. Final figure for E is 455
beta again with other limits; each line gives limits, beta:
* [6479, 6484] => 38.3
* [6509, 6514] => 38.6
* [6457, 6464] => 37.4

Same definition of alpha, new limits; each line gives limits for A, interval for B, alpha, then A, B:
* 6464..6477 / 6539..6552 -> 5.8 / 37.5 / 37.9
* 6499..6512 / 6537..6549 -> 5.9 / 37.8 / 38.1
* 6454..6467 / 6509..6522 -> 4.2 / 35.8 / 37.7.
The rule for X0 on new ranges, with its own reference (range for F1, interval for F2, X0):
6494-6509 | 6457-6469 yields 0.3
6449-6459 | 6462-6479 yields 0.0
